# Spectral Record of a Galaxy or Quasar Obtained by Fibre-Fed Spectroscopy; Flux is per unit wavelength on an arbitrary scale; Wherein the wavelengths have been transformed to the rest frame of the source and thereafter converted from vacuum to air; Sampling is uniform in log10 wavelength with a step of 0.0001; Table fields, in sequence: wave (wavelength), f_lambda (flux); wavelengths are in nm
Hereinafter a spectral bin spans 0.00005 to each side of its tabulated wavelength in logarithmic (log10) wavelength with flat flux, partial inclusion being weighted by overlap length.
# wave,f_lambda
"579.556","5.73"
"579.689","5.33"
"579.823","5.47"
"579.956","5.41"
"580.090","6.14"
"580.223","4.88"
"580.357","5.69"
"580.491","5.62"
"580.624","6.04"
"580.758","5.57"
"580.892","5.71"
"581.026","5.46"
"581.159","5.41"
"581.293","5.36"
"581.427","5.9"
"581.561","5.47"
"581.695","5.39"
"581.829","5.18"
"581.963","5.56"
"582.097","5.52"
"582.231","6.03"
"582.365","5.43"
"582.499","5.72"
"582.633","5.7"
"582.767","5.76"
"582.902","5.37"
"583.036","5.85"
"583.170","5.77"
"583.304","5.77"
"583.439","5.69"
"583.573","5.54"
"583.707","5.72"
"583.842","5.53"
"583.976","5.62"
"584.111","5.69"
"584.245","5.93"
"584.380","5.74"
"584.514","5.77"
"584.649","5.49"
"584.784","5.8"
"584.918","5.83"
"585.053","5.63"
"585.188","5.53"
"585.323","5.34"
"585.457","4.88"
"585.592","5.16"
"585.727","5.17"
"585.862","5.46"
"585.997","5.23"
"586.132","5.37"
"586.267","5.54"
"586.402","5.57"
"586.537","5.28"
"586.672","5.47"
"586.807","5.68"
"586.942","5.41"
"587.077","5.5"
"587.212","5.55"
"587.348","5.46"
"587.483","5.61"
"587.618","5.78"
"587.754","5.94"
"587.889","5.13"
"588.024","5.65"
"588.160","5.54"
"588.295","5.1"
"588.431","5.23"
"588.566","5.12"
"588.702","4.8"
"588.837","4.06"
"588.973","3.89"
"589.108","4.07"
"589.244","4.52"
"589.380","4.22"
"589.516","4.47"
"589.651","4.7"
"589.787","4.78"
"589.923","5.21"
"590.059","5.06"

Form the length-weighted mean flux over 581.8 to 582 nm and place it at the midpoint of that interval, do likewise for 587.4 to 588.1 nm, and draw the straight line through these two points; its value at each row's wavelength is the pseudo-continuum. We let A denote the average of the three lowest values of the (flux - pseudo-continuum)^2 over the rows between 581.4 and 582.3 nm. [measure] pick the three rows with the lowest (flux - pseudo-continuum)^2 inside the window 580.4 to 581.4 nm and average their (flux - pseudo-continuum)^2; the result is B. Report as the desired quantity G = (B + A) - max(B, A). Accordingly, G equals 0.0060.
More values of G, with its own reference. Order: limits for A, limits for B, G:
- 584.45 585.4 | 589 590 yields 0.0052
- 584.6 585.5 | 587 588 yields 0.0034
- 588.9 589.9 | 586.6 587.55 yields 0.0034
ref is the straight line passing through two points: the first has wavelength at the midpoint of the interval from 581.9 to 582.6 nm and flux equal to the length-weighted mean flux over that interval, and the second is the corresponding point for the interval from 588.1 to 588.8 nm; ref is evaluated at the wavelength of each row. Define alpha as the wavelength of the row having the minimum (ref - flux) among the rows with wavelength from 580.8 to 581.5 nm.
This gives 581.427 nm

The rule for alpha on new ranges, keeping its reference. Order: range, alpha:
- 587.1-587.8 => 587.754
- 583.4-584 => 583.707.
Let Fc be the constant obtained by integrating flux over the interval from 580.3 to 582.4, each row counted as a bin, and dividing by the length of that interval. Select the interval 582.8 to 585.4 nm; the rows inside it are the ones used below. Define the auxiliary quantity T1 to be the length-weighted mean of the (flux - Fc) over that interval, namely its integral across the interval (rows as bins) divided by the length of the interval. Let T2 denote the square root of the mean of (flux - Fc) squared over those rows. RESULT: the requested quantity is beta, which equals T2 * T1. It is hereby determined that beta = 0.01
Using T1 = 0.1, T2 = 0.18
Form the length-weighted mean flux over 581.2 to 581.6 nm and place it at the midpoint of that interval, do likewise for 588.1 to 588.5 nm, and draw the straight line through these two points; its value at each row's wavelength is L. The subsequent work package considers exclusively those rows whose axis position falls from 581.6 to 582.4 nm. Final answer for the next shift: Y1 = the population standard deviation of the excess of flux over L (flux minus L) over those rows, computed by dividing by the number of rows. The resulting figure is 0.26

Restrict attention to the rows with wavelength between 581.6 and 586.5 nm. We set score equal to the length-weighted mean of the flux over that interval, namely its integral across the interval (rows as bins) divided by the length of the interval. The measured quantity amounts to 5.56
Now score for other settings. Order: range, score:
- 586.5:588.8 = 5.41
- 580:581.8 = 5.58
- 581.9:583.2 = 5.67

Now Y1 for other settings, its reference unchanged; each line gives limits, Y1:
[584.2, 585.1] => 0.13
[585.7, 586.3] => 0.14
